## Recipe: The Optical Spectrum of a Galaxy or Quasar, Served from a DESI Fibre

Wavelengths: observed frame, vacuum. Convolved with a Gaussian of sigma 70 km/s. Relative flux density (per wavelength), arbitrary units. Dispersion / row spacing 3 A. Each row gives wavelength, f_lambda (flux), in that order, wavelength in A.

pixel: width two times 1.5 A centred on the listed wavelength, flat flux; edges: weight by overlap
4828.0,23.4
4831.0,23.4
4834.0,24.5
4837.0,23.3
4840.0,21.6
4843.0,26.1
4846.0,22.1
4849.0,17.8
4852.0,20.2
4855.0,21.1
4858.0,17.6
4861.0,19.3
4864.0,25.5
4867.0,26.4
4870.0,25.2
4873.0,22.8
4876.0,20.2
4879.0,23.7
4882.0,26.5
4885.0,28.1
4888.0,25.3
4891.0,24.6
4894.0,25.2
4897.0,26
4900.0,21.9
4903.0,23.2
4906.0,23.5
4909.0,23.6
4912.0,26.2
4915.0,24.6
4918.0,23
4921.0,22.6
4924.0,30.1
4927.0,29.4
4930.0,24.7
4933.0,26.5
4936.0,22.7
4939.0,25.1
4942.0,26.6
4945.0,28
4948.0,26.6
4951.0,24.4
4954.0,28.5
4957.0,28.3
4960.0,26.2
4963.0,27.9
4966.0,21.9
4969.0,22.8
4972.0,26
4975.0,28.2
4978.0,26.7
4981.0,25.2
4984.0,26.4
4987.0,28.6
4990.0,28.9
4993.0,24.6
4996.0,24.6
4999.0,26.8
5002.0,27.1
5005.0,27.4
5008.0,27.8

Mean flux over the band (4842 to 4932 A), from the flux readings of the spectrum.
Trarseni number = 23.9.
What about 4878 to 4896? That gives 25.6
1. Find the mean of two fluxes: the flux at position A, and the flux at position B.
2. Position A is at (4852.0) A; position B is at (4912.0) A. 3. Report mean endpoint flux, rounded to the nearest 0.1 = 23.2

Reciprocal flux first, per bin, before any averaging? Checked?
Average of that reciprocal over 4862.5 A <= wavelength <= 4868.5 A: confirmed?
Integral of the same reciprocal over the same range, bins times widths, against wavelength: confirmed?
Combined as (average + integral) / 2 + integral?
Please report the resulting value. 0.366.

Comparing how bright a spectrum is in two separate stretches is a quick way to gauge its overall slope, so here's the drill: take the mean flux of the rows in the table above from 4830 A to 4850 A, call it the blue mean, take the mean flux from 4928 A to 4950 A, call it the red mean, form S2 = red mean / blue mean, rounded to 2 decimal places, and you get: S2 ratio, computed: 1.13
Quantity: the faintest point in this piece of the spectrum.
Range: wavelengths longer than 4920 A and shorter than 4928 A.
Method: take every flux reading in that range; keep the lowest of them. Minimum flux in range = 22.6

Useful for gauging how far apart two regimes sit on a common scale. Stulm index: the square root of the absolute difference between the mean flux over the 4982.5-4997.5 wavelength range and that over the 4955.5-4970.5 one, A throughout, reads 1.1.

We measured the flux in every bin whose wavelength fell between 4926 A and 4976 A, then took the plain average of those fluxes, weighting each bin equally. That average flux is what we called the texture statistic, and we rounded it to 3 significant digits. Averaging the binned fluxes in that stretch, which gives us 26.1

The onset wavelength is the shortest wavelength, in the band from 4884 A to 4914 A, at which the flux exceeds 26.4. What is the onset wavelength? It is 4885.0 A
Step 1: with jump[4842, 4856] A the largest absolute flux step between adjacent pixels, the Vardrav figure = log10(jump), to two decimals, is 0.63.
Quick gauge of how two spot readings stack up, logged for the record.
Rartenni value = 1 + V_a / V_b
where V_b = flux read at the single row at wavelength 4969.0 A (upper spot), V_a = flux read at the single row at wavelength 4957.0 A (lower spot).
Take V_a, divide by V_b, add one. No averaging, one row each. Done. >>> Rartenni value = 2.2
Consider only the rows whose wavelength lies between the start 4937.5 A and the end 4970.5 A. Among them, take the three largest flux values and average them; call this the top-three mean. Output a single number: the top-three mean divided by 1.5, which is 18.8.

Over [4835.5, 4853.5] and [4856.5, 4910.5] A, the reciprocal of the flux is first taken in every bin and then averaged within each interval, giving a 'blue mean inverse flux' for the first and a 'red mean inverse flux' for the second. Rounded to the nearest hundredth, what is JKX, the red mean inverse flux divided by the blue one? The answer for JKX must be 0.92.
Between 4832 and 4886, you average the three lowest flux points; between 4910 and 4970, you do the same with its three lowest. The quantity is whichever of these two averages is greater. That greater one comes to 22.4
